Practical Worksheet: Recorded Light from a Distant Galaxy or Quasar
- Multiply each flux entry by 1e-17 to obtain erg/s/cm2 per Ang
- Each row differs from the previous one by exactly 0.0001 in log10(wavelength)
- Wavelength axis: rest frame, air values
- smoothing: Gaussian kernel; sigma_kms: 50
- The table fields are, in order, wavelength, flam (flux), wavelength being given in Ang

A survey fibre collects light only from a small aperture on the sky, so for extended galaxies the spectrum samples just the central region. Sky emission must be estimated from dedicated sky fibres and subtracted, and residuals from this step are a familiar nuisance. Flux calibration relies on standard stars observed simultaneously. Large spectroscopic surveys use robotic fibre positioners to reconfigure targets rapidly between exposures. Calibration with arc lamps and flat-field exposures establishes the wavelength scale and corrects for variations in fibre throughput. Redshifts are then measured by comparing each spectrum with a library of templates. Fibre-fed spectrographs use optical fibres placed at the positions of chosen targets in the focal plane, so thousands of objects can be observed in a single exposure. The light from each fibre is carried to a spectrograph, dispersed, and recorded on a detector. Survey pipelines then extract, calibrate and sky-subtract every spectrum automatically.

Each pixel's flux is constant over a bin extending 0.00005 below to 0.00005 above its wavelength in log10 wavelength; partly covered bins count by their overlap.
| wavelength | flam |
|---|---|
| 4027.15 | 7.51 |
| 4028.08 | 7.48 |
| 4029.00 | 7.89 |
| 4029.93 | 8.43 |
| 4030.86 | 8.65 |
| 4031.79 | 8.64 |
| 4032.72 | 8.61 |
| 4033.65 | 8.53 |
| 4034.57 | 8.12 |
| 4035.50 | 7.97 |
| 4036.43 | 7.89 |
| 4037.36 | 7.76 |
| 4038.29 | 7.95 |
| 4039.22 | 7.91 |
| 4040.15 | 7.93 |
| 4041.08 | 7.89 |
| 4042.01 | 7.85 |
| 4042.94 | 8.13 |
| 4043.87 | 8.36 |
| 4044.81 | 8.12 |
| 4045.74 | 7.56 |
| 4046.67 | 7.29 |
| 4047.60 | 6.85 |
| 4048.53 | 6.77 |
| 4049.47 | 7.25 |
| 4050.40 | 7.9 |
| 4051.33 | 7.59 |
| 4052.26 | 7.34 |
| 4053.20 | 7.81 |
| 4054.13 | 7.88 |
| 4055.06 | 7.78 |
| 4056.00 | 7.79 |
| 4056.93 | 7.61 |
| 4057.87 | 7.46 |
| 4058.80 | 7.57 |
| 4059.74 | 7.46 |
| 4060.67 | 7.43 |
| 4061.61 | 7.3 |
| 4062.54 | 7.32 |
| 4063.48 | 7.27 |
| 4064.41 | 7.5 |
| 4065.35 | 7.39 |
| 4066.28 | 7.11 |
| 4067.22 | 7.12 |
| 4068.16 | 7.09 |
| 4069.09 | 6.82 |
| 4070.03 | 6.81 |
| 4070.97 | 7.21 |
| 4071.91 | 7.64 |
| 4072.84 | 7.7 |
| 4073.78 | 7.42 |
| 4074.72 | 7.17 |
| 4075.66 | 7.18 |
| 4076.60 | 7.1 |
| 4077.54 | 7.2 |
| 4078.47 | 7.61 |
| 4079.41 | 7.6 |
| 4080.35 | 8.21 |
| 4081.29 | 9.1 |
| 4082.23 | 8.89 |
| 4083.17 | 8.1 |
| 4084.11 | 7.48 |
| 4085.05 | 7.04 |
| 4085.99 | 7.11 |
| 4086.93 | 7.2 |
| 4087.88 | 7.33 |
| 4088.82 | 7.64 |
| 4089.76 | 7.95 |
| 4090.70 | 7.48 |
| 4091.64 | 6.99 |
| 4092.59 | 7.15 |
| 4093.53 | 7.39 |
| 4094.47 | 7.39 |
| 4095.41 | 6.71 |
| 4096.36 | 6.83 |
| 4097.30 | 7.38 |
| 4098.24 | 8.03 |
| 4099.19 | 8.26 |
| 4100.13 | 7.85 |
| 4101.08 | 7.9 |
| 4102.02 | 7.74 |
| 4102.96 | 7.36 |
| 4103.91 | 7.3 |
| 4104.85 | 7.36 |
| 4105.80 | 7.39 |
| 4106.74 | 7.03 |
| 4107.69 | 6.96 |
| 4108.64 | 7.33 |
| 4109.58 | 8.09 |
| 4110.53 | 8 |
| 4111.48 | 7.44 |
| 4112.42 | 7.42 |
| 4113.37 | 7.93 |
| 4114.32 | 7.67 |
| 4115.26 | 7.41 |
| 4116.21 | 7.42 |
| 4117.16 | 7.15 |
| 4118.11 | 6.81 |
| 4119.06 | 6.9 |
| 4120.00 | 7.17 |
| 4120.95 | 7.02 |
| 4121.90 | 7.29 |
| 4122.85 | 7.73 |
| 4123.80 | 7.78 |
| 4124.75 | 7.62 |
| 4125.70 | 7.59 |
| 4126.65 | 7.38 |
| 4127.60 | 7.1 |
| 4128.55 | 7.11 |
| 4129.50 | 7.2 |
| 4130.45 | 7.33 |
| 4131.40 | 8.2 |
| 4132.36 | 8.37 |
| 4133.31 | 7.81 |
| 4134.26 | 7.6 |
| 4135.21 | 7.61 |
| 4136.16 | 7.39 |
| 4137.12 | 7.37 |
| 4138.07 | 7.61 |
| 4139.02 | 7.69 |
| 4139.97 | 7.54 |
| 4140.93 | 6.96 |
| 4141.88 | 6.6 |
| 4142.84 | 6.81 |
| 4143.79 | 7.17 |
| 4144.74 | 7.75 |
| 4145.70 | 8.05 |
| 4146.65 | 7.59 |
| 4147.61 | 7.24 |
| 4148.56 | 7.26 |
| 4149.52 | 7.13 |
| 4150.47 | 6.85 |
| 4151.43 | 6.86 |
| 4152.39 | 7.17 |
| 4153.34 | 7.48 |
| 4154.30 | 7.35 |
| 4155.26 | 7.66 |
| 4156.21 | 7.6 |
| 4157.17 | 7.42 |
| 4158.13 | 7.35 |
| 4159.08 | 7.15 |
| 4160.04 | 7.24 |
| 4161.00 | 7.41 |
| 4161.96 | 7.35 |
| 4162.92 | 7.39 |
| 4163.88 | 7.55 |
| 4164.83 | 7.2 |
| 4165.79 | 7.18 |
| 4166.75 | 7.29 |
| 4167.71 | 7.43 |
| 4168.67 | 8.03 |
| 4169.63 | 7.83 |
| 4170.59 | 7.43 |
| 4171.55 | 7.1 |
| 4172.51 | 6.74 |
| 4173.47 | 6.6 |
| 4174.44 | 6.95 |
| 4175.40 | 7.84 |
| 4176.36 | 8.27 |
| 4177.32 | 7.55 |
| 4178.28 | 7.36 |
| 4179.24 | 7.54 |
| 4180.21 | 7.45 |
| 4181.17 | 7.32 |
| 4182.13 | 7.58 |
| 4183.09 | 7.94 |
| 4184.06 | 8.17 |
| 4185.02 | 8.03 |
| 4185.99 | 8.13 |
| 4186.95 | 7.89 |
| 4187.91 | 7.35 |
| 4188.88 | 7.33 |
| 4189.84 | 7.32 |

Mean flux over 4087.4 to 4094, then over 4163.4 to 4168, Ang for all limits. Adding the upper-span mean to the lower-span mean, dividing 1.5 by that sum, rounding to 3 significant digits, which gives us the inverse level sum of 0.102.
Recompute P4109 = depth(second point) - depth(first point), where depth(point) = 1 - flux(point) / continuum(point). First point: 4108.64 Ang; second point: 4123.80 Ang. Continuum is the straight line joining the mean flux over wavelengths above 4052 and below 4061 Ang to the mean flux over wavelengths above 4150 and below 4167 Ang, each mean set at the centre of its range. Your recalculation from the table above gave -0.07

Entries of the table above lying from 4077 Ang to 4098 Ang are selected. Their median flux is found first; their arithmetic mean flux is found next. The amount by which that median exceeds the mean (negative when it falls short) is -0.15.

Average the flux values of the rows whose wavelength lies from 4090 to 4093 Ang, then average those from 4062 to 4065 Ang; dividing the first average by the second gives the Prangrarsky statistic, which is 0.98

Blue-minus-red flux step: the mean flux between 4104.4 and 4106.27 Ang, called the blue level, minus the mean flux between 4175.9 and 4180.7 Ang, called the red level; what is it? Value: -0.26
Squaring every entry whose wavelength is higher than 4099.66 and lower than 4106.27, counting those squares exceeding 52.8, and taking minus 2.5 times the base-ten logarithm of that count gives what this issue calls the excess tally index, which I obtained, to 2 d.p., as -2.11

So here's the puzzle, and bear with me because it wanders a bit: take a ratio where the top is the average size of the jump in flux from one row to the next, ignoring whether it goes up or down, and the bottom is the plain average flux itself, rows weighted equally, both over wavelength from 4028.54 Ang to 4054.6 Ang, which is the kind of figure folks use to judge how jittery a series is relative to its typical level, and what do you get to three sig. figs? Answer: 0.0296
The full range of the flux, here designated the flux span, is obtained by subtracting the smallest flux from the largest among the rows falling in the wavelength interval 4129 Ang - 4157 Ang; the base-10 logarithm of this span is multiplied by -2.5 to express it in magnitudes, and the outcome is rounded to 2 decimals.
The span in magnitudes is -0.62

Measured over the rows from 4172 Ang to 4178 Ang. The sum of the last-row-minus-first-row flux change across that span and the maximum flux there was 9.1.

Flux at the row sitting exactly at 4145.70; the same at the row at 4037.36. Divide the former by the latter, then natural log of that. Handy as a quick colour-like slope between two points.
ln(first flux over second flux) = 0.04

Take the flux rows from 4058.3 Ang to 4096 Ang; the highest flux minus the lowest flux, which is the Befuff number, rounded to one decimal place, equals 2.4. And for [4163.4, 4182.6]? 1.7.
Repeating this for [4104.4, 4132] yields 1.4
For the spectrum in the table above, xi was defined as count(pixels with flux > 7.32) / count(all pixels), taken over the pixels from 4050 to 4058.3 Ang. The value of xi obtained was 1.0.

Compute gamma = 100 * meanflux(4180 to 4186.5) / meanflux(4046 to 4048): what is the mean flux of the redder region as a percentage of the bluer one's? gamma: 110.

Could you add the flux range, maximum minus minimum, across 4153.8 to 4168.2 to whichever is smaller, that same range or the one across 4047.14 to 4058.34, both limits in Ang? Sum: 1.0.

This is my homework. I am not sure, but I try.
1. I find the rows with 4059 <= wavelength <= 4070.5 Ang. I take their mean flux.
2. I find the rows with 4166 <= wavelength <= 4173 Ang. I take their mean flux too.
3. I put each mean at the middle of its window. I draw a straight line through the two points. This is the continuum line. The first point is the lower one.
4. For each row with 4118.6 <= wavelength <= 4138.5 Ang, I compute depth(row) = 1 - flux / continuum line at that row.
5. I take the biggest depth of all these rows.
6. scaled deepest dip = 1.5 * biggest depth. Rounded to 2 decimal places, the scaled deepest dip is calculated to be 0.09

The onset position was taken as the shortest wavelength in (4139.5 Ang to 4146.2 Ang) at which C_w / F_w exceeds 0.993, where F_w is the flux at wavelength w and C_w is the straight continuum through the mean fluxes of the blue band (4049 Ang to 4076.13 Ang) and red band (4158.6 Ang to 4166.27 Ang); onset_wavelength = 4140.93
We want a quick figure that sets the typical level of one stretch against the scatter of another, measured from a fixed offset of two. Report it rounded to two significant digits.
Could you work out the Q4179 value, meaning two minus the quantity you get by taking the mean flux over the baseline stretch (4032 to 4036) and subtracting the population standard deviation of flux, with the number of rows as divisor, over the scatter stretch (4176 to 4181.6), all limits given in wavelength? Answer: -6.0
